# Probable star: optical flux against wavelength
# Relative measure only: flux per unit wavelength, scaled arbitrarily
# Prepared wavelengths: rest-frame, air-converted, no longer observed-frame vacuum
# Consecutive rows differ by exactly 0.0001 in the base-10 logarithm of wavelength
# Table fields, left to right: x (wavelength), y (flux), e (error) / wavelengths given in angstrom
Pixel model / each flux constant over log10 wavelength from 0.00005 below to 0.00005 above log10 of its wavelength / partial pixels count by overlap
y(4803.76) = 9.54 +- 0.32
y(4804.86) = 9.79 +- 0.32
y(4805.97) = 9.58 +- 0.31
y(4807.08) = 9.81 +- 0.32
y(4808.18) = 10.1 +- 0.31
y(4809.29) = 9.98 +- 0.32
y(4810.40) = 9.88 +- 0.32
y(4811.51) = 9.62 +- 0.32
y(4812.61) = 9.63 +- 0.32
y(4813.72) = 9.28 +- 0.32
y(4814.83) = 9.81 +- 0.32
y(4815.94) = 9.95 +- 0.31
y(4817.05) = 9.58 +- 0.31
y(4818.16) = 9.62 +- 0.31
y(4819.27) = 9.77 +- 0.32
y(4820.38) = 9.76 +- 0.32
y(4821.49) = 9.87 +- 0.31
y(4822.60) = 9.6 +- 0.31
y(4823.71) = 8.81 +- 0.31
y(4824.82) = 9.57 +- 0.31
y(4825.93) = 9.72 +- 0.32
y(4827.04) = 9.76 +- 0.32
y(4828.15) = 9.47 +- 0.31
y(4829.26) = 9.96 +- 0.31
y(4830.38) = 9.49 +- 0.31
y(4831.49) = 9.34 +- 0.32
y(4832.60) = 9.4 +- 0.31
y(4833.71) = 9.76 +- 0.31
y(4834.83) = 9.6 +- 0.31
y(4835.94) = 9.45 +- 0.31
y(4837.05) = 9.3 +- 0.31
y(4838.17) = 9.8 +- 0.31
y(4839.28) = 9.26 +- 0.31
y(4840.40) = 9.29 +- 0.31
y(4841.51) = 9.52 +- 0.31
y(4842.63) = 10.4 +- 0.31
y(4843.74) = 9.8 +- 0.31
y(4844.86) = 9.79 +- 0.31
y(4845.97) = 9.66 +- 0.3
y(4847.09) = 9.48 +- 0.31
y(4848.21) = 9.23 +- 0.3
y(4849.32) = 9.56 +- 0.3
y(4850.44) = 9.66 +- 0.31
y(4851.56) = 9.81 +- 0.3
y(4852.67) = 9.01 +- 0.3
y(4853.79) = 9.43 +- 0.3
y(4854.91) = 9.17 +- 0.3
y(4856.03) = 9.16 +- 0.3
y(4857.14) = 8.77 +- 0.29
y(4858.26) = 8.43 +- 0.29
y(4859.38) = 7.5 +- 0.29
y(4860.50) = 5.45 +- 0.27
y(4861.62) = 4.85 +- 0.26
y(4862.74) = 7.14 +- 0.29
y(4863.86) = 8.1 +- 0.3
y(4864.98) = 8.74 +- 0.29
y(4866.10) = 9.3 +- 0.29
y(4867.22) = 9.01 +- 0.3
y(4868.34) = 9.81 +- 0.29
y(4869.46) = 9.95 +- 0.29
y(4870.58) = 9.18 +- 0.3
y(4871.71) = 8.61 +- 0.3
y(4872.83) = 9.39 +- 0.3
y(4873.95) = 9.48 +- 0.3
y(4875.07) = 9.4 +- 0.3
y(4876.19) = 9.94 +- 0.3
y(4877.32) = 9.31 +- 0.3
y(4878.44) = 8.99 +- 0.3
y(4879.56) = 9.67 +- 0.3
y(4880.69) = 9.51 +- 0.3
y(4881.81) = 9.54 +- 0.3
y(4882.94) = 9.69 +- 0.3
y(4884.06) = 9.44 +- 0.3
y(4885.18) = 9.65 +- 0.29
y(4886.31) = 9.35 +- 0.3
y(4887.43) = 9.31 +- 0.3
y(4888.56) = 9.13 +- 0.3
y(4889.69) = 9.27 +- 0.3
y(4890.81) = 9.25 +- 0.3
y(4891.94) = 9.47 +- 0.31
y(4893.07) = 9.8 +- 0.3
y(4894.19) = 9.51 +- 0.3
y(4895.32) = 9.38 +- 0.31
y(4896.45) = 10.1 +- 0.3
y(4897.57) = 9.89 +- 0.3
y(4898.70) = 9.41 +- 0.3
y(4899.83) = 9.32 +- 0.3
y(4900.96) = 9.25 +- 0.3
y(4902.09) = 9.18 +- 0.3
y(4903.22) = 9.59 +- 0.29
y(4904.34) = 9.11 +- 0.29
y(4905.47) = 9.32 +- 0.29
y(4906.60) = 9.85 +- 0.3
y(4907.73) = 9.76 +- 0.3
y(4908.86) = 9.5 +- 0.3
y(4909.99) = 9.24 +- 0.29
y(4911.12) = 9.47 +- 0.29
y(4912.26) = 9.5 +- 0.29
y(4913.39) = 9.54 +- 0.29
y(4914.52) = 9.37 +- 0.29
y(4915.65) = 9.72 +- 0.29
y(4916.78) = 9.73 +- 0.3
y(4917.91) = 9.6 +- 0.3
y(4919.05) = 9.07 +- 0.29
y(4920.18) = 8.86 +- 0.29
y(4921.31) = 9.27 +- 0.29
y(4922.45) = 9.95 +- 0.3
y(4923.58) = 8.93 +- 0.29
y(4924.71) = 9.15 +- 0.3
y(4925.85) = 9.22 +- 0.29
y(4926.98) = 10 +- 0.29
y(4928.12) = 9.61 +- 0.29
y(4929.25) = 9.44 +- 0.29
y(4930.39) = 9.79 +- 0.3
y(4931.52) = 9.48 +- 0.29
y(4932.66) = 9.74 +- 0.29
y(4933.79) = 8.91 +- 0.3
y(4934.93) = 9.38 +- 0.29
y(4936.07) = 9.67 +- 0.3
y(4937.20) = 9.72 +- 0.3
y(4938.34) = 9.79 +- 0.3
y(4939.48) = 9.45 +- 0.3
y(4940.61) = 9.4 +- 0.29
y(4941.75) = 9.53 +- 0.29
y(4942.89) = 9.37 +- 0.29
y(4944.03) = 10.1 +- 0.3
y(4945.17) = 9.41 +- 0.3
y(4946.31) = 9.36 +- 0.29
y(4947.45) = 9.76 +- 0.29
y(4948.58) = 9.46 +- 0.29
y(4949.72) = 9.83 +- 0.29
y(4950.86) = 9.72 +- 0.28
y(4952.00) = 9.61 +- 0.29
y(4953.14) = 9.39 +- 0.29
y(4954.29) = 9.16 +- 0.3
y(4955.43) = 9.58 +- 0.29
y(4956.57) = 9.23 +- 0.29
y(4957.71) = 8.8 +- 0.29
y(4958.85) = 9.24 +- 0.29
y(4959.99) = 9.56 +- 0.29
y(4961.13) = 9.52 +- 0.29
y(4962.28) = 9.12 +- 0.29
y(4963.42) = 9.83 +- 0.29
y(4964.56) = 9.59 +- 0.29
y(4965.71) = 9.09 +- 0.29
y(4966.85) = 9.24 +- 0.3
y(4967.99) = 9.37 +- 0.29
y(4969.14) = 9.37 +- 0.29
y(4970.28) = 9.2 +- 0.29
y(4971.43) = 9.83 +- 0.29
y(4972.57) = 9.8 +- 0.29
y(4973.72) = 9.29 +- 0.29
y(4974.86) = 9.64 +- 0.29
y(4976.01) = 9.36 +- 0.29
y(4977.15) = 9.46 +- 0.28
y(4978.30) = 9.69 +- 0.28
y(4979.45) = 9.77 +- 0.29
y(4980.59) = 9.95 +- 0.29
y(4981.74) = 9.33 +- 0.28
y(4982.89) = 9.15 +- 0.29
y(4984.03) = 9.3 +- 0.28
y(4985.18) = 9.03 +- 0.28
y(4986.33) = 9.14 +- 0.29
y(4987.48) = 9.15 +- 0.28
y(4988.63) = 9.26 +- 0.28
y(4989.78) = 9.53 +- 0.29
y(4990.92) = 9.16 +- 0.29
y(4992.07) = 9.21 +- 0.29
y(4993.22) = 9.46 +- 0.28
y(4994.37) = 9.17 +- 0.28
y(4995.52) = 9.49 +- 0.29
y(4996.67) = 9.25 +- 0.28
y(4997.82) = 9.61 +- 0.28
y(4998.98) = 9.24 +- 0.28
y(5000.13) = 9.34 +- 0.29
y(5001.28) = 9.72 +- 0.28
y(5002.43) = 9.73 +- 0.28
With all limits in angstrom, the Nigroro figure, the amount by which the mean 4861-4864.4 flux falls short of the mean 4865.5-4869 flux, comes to 2.7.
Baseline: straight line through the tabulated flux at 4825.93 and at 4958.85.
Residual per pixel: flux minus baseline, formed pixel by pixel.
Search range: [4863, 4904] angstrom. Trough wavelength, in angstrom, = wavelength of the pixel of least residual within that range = 4863.86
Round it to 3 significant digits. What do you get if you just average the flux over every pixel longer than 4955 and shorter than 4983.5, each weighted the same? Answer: 9.44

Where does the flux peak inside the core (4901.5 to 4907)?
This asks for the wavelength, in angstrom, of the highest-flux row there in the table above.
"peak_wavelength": 4906.60 angstrom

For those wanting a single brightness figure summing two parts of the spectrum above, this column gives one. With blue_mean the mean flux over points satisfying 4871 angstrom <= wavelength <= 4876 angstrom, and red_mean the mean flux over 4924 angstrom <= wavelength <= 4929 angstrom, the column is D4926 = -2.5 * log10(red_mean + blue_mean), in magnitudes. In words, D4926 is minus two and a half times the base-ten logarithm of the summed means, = -3.18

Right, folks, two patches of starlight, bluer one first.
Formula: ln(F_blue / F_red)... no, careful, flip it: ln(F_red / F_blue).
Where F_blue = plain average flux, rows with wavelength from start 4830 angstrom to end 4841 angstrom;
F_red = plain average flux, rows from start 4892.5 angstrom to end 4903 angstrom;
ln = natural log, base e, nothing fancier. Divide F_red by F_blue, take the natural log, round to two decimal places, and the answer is 0.01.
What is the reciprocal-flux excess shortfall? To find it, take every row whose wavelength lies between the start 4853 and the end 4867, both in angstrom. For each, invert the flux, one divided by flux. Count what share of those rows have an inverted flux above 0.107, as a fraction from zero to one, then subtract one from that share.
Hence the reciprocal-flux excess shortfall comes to -0.1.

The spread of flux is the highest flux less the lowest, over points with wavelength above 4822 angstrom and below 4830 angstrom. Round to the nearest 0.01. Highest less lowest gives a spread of 1.15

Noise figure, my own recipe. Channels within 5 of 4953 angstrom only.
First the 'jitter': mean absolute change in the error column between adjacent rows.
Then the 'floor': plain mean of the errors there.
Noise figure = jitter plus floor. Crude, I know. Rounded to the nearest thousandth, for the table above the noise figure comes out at 0.295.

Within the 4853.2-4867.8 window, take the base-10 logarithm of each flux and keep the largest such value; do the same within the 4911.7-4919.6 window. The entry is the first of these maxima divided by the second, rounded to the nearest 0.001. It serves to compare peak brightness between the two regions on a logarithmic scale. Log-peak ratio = 0.986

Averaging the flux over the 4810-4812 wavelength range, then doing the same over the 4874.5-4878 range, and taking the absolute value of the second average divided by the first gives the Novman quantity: 0.979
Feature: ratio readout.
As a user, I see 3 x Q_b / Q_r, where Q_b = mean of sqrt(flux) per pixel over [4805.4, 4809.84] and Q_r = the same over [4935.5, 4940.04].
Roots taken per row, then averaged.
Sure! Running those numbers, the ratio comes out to 3.03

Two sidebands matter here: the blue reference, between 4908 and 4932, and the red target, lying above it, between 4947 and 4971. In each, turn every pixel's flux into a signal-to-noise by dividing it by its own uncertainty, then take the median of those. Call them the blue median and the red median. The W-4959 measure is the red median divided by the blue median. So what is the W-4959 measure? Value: 1.00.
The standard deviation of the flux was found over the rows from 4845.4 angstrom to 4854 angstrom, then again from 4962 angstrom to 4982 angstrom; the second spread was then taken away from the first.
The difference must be 0.0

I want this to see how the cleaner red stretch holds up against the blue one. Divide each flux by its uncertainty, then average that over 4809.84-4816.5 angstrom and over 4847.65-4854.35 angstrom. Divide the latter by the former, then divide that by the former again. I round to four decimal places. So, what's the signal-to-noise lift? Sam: 0.0338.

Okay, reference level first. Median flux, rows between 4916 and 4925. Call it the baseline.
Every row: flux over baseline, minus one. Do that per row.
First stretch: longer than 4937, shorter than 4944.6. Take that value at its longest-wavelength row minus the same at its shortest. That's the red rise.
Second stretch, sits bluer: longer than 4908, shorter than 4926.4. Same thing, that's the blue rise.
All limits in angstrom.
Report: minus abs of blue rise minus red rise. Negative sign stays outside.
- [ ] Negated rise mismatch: -0.07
